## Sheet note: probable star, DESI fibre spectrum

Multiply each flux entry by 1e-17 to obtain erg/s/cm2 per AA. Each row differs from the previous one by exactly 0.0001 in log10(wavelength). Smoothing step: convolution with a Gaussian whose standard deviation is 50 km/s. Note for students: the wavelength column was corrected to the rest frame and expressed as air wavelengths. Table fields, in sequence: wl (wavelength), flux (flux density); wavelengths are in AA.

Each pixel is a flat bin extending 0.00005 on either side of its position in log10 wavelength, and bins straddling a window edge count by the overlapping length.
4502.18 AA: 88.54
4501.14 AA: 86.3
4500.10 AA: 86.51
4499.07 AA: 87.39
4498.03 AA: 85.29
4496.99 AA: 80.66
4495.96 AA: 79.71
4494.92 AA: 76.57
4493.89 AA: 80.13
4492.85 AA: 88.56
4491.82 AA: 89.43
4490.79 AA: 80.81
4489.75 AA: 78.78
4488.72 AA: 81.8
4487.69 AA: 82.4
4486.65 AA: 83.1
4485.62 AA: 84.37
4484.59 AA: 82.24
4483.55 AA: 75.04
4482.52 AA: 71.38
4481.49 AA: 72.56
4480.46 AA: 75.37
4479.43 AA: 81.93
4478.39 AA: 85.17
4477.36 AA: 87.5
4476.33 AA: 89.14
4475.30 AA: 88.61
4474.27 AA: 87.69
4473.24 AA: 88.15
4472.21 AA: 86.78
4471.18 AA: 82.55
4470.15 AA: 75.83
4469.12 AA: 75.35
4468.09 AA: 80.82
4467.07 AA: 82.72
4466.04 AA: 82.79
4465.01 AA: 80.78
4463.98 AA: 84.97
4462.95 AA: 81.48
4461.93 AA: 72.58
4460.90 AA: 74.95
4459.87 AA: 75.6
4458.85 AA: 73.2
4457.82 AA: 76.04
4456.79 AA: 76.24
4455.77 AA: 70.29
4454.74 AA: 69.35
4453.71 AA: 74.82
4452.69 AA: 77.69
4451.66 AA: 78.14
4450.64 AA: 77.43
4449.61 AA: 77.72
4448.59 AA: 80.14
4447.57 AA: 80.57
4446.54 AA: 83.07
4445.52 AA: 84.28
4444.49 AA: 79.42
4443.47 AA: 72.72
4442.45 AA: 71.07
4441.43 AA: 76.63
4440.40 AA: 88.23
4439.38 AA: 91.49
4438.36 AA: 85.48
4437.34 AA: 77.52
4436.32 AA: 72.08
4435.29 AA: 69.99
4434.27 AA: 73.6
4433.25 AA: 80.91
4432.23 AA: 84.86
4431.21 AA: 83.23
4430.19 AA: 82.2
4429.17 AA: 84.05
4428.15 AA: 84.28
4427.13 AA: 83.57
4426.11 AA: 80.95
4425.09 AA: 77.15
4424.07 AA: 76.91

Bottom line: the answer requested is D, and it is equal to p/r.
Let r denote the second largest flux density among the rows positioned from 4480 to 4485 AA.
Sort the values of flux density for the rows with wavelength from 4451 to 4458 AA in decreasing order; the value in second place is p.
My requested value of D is 1.03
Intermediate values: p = 77.69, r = 75.37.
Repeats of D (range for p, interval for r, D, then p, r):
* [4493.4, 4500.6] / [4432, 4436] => 1.07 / 86.51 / 80.91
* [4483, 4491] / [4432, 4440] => 0.97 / 83.1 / 85.48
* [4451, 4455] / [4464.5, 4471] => 0.94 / 77.69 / 82.72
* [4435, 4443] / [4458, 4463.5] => 1.17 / 88.23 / 75.6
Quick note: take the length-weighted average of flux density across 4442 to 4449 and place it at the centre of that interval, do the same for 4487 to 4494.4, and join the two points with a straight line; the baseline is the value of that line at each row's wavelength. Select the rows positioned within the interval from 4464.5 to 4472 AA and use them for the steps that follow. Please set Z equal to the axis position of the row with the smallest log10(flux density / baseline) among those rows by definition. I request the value 4469.12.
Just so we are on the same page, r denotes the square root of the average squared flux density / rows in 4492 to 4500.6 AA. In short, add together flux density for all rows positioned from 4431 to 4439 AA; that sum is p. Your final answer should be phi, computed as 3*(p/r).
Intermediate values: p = 628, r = 83.2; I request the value 22.6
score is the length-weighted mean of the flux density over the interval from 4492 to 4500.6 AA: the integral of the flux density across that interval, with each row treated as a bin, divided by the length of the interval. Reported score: 83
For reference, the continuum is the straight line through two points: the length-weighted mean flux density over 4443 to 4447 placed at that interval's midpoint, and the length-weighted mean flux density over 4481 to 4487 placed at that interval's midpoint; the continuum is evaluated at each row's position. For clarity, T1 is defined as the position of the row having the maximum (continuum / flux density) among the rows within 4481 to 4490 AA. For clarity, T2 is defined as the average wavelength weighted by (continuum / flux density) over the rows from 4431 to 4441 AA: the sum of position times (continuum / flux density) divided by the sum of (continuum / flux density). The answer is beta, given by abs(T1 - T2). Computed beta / 46.8 AA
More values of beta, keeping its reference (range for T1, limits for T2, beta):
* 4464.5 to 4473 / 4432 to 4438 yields 34.3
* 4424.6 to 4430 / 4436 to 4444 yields 14.8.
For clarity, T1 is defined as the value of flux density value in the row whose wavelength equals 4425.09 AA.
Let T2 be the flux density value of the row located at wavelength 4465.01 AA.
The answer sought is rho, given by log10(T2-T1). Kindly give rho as 0.56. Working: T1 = 77.15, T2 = 80.78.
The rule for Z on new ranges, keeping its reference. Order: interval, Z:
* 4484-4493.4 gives 4489.75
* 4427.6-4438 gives 4435.29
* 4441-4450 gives 4442.45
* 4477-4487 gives 4482.52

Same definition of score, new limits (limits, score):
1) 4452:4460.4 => 74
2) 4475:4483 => 81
